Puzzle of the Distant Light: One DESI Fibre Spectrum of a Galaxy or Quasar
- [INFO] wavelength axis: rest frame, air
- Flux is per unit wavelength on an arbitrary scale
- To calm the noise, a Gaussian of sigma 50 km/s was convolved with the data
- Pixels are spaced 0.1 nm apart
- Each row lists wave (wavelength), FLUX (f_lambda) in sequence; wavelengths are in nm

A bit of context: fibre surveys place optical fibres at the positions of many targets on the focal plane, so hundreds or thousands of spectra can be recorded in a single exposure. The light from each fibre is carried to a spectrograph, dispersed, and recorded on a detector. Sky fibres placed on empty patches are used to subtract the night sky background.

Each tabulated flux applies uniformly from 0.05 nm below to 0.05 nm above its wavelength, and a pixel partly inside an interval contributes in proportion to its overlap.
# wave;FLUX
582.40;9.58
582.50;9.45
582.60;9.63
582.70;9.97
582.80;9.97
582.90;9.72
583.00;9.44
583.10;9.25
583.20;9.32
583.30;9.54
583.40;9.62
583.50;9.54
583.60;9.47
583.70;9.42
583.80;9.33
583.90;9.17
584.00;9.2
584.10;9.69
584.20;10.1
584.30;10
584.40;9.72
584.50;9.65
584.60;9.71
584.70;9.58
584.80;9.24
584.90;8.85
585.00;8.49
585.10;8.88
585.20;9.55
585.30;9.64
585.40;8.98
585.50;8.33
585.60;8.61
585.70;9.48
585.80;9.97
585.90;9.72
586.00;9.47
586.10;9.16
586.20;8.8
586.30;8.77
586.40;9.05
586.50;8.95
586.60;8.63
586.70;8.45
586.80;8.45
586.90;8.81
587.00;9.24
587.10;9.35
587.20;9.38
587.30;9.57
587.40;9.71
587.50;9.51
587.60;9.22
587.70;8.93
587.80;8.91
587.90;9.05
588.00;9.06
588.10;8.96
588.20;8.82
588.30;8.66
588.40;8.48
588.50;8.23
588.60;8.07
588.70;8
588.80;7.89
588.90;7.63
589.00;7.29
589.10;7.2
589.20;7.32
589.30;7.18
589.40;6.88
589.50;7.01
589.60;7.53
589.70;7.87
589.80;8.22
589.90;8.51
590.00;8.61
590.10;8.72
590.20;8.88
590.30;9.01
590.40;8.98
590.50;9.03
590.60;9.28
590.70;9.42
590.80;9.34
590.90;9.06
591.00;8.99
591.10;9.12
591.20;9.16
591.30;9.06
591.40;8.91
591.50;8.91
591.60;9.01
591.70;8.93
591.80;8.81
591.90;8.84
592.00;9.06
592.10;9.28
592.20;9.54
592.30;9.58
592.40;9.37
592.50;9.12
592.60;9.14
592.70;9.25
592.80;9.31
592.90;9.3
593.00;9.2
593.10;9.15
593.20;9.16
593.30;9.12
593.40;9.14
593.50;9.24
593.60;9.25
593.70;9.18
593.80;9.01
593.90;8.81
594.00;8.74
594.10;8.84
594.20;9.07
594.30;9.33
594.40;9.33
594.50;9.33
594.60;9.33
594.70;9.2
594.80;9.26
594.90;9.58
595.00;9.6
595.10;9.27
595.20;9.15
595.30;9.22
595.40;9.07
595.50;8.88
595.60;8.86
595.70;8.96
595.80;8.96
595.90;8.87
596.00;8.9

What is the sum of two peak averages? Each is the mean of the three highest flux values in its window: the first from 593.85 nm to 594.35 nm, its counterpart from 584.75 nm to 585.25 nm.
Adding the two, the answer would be 18.3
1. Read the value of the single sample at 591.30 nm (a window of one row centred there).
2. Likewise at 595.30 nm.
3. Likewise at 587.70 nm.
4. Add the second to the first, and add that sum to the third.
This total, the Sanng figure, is 27.2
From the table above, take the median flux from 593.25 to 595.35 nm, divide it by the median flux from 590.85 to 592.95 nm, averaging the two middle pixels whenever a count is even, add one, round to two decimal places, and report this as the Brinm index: 2.01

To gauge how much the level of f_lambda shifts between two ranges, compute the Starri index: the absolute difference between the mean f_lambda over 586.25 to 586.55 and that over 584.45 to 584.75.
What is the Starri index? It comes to 0.72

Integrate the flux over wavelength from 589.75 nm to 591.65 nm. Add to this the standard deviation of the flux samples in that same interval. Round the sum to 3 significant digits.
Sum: 17.3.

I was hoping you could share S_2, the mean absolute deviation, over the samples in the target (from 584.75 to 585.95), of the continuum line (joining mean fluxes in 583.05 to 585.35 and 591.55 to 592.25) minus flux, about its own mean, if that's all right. 0.46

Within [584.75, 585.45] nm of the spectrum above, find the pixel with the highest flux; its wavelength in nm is 585.30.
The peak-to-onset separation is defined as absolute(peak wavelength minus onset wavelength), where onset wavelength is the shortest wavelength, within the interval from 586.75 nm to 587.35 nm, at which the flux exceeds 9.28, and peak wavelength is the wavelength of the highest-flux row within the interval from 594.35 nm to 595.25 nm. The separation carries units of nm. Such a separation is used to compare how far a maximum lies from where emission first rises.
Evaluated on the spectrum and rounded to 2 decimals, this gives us 7.90 nm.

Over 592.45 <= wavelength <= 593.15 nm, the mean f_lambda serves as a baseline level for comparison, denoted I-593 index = 9.21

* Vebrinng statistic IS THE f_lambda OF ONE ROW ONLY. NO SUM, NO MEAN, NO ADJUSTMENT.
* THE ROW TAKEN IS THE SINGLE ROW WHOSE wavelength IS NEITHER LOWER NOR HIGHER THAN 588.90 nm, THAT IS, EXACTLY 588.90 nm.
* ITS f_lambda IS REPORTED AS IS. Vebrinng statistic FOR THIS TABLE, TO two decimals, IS 7.63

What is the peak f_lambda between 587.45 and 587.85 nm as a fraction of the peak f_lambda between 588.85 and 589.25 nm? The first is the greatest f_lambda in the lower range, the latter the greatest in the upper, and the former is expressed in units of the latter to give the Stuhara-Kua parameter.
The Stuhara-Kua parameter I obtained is 1.25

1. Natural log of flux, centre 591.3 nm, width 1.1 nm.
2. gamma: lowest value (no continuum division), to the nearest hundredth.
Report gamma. 2.18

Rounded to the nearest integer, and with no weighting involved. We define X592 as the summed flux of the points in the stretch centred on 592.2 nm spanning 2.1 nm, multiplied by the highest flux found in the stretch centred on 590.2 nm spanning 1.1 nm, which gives 1809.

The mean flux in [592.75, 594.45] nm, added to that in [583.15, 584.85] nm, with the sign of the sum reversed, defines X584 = -18.7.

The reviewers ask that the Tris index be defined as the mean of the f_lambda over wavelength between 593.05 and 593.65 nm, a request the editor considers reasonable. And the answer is 9.2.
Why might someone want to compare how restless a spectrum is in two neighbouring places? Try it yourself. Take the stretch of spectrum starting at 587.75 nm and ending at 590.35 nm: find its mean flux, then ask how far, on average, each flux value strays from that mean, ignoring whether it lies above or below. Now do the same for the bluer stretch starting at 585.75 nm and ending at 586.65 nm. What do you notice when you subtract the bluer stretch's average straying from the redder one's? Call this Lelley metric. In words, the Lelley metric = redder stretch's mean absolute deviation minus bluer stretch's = 0.25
